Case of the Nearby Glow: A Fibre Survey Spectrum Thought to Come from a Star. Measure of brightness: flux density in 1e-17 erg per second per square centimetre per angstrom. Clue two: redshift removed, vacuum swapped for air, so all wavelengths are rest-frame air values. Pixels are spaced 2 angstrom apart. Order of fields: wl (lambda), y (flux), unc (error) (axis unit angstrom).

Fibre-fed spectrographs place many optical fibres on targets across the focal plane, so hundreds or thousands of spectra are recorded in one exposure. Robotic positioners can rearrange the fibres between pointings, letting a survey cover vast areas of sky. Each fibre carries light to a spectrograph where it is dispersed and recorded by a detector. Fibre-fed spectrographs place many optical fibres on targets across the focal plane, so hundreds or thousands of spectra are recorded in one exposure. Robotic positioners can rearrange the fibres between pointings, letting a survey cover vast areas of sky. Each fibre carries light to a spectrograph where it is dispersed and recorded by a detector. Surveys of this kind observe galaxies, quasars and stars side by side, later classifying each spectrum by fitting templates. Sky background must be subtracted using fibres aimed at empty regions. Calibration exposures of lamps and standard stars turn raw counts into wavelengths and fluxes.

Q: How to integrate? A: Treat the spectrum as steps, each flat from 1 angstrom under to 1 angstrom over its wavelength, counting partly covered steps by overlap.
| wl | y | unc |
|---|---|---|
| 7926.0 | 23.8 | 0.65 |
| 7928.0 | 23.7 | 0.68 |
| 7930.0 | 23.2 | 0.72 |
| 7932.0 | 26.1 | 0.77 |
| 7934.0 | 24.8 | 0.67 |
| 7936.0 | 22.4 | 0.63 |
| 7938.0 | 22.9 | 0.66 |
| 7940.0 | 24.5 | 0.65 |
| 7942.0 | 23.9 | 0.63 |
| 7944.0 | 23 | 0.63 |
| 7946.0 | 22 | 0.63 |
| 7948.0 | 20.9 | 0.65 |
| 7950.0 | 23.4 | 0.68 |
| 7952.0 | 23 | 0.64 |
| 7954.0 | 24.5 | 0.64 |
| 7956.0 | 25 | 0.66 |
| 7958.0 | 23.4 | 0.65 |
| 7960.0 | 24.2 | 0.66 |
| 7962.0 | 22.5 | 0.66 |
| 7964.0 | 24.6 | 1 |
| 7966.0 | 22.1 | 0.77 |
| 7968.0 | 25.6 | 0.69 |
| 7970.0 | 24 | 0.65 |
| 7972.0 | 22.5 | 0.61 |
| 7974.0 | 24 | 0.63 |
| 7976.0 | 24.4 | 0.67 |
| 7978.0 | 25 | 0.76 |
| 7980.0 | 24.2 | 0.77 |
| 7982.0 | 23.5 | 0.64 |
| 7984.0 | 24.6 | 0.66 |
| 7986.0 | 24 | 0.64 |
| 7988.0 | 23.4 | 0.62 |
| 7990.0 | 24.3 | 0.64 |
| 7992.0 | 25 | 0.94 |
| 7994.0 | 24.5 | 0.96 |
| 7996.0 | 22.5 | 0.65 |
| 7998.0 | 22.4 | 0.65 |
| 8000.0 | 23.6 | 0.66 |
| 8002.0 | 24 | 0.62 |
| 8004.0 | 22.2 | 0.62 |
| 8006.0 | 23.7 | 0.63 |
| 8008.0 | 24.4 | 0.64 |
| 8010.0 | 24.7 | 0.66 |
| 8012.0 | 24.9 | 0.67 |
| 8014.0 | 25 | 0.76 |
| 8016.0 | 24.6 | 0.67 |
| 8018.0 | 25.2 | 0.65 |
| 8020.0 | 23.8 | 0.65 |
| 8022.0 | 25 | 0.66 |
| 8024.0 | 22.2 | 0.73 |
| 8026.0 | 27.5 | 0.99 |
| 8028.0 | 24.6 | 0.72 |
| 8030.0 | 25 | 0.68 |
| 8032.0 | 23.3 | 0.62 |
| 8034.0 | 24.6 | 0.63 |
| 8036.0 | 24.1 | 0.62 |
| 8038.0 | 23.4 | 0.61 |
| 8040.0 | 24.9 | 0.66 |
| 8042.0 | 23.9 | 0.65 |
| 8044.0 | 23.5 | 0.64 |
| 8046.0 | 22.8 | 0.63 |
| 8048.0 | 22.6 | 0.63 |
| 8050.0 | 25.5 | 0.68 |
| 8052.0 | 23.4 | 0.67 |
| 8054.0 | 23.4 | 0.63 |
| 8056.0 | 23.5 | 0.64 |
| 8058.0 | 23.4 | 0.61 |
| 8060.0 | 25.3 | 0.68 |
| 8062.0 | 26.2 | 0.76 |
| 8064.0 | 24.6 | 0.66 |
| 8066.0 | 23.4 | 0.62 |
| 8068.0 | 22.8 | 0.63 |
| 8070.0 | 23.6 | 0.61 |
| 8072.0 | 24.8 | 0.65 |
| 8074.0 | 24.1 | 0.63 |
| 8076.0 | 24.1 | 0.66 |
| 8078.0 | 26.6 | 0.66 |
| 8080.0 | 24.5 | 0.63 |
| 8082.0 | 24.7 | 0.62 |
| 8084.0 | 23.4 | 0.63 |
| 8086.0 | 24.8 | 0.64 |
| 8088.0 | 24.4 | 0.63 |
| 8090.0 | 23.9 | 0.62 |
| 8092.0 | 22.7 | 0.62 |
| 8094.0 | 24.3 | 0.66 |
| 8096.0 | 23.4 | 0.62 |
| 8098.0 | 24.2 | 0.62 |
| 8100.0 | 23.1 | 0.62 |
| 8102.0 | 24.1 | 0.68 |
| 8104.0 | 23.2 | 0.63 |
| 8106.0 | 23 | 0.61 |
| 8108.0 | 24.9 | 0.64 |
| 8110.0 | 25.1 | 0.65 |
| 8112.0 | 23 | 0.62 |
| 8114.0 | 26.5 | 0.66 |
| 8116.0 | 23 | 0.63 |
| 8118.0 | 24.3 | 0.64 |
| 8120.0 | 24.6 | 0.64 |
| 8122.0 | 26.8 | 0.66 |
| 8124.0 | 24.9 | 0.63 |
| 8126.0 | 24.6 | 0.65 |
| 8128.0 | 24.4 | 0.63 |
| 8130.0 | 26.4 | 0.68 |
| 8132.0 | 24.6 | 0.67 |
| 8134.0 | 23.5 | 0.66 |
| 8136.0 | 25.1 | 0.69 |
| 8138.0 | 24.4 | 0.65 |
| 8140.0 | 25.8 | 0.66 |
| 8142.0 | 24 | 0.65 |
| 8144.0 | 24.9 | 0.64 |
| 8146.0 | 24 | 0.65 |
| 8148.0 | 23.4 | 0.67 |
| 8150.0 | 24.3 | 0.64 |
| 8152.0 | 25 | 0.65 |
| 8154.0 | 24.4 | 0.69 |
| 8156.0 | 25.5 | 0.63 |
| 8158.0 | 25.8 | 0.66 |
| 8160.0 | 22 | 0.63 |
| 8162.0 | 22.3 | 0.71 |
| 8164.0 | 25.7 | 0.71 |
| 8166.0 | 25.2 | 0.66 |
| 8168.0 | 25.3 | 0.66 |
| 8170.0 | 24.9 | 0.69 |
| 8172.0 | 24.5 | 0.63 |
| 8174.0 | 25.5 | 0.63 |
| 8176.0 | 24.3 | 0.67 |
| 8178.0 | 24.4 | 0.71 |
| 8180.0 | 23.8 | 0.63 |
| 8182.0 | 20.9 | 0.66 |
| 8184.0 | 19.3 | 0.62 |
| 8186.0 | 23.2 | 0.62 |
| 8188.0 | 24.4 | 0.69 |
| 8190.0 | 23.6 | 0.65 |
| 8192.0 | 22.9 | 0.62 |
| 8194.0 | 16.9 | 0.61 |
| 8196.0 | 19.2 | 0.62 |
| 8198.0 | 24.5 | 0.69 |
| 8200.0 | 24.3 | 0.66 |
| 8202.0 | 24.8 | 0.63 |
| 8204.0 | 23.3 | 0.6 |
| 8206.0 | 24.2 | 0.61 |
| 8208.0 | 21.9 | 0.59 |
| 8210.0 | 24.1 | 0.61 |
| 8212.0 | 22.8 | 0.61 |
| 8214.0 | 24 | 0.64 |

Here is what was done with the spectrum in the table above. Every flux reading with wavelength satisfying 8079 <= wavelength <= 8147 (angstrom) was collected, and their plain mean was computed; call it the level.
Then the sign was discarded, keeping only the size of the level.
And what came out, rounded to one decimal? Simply 24.4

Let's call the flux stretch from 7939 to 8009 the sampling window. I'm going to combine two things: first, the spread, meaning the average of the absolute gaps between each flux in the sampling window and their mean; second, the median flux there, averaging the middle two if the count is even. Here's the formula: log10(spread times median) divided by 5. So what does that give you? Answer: 0.261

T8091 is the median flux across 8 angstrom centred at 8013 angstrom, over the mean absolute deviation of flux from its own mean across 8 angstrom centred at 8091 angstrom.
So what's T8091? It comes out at 44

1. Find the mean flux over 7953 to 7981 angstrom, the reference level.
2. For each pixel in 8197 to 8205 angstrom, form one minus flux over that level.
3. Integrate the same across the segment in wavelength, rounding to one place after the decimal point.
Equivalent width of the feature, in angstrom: -0.1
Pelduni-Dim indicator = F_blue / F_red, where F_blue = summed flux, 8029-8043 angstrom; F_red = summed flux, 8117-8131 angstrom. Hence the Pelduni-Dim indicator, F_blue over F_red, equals 0.96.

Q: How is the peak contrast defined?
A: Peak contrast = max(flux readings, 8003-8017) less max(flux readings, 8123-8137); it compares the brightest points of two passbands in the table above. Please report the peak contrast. -1.4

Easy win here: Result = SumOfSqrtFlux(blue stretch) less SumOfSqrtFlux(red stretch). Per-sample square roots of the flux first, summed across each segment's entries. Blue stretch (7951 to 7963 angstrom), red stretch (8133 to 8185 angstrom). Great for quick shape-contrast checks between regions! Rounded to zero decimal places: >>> -98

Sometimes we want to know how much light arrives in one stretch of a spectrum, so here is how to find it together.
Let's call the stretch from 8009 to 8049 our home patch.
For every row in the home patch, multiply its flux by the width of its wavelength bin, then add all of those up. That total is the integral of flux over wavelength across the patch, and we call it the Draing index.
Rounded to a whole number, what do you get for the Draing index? 971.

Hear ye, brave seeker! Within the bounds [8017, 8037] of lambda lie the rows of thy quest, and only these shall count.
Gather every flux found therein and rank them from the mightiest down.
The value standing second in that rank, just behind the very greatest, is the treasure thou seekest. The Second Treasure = 25.2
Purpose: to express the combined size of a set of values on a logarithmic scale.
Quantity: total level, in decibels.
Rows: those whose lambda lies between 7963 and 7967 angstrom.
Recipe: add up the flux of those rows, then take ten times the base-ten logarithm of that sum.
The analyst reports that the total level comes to 16.7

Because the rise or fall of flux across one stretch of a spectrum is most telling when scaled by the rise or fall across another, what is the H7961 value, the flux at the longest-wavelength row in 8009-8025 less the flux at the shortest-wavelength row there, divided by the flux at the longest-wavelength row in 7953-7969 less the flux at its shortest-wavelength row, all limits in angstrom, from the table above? -2.3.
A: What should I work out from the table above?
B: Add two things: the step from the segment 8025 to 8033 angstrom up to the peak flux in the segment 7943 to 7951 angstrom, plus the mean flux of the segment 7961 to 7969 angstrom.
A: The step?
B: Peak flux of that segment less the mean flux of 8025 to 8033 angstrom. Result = 22.0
